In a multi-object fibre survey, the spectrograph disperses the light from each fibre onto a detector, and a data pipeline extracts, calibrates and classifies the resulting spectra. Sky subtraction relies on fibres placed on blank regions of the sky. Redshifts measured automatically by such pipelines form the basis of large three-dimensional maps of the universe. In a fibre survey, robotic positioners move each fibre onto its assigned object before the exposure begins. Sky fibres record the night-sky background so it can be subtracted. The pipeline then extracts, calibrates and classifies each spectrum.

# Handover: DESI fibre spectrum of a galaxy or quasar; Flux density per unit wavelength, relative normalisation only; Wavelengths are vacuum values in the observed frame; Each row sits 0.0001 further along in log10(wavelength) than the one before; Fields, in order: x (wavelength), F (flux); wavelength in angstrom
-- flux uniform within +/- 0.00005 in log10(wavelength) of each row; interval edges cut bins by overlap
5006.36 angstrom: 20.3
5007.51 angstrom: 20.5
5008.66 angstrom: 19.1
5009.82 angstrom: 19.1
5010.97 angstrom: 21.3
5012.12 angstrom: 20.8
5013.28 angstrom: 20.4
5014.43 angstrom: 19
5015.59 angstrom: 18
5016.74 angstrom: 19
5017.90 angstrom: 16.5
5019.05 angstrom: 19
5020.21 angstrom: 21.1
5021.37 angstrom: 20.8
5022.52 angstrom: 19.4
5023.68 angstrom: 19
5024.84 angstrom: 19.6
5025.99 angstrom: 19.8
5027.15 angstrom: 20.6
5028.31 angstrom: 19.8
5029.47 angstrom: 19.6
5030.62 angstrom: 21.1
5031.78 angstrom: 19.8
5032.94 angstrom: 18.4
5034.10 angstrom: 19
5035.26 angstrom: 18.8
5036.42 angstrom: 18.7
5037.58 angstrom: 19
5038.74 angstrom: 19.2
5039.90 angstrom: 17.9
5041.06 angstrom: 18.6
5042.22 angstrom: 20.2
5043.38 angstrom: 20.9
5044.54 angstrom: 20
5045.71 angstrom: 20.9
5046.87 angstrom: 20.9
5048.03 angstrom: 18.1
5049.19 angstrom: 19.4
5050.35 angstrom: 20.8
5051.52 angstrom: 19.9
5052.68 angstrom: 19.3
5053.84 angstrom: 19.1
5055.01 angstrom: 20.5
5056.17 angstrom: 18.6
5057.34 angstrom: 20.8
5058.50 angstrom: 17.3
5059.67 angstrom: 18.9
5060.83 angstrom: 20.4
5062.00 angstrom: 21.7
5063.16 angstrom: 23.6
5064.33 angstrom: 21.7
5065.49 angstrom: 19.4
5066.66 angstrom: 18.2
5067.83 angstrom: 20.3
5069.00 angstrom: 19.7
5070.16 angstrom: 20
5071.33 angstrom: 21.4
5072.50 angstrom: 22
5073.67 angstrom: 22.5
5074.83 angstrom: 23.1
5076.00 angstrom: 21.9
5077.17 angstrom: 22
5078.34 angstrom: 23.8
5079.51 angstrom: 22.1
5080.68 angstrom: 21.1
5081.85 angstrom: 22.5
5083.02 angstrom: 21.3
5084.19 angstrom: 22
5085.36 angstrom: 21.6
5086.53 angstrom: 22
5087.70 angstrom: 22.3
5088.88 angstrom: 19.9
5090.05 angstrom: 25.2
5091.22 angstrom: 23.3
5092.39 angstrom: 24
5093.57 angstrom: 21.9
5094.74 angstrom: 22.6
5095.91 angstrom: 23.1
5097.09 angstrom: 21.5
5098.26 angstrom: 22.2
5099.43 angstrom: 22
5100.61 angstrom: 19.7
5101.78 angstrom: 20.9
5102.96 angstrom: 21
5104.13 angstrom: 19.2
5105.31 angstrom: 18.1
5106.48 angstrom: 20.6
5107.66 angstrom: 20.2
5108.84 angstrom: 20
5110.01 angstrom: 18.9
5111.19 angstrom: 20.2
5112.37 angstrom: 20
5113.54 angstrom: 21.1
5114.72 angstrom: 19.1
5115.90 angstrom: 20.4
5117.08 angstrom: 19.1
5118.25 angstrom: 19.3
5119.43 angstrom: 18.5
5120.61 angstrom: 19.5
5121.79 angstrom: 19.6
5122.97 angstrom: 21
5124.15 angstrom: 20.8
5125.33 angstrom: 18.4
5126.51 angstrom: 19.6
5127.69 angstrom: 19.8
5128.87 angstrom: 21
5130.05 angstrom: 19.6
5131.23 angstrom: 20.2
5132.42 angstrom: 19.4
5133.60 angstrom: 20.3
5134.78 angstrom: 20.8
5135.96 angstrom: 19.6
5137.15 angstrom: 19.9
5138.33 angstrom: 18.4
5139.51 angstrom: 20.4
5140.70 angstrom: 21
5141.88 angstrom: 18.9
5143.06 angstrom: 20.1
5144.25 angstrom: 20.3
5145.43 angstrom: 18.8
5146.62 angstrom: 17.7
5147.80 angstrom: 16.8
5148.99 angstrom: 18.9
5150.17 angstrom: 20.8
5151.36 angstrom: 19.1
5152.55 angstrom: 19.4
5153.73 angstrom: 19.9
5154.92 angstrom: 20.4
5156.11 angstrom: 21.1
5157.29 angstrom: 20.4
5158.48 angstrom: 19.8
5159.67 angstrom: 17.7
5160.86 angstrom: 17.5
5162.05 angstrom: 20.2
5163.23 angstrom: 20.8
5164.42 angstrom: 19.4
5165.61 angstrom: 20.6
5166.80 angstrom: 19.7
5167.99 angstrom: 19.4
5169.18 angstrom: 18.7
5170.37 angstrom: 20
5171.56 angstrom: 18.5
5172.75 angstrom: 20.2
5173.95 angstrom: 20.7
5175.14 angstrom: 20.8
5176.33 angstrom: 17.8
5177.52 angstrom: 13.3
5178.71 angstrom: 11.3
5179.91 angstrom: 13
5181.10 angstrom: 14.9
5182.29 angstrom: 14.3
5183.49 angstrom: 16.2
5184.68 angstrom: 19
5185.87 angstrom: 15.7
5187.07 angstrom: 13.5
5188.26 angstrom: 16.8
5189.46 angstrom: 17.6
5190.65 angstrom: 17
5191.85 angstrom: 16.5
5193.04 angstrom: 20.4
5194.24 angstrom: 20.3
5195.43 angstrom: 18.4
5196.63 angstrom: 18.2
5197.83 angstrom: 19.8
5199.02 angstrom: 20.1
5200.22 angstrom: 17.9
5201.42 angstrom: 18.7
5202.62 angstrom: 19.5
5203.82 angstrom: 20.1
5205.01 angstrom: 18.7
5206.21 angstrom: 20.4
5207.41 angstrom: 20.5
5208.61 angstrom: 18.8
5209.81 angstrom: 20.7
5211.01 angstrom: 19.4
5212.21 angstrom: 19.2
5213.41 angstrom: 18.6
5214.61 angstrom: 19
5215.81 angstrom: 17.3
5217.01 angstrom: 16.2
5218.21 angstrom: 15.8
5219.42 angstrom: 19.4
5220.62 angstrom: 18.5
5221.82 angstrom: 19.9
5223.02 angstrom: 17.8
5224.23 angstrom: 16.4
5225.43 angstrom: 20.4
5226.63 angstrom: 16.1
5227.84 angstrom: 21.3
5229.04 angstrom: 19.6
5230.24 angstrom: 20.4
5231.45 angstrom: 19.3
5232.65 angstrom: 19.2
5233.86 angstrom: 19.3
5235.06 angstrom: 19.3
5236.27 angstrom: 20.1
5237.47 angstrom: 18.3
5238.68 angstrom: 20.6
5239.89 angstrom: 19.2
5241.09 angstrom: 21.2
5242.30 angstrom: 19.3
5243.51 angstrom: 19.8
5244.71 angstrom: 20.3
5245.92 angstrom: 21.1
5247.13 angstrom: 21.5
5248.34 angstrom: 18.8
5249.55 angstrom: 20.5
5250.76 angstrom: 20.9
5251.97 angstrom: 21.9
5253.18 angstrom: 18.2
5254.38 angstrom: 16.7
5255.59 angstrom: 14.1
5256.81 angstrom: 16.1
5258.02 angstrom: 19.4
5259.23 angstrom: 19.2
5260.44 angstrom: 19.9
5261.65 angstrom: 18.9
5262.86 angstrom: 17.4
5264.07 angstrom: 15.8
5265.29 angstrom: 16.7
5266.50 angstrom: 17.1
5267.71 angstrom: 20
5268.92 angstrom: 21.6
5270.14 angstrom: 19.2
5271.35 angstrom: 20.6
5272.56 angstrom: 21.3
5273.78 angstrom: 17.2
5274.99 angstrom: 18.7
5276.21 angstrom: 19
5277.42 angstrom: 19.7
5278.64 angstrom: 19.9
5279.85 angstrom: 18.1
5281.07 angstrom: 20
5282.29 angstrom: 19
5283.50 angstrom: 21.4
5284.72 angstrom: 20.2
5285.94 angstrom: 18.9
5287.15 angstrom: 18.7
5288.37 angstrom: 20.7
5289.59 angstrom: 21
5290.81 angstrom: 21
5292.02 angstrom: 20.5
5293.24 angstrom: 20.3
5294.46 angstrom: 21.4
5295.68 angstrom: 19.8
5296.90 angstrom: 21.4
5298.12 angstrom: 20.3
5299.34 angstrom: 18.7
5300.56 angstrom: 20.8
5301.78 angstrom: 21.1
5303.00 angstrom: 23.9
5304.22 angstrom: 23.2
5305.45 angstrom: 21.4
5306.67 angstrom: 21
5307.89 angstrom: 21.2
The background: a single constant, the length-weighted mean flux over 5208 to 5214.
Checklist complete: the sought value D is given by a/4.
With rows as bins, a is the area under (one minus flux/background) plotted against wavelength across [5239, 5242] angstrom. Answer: -0.031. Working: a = -0.13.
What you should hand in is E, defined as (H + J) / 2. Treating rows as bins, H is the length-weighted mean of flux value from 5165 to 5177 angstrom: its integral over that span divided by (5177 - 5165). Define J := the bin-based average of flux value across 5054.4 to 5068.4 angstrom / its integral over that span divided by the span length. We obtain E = 19.9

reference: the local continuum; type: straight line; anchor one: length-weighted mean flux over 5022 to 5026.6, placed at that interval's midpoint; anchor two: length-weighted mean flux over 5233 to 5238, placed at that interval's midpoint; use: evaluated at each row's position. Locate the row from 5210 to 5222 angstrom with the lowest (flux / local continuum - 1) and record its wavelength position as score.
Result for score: 5218.21 angstrom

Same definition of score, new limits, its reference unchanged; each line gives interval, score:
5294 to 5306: 5299.34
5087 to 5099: 5088.88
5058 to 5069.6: 5058.50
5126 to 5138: 5132.42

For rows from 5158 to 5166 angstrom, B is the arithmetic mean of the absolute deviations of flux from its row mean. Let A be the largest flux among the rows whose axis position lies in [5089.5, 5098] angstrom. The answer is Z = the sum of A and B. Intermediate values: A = 25.2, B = 1.05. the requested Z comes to 26.3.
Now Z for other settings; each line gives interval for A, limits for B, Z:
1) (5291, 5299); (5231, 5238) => 21.7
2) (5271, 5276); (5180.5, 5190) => 22.7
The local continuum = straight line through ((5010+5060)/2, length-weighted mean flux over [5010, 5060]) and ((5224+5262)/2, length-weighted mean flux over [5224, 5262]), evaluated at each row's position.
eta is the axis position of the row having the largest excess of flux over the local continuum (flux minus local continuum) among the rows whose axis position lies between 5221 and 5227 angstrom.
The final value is 5225.43 angstrom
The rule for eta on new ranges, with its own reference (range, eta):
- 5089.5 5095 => 5090.05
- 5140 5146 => 5140.70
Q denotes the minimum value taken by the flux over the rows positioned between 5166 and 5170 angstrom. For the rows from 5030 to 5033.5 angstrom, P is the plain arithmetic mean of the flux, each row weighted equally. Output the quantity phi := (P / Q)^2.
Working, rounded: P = 19.8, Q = 18.7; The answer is 1.12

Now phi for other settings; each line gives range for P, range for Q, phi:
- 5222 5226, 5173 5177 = 1.05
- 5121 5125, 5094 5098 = 0.91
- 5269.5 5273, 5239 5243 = 1.13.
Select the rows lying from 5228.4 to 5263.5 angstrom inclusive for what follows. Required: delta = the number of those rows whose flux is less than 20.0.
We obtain 19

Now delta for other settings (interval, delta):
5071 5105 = 3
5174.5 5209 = 22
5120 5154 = 18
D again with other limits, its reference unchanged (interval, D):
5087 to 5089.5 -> -0.060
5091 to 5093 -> -0.112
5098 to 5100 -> -0.071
